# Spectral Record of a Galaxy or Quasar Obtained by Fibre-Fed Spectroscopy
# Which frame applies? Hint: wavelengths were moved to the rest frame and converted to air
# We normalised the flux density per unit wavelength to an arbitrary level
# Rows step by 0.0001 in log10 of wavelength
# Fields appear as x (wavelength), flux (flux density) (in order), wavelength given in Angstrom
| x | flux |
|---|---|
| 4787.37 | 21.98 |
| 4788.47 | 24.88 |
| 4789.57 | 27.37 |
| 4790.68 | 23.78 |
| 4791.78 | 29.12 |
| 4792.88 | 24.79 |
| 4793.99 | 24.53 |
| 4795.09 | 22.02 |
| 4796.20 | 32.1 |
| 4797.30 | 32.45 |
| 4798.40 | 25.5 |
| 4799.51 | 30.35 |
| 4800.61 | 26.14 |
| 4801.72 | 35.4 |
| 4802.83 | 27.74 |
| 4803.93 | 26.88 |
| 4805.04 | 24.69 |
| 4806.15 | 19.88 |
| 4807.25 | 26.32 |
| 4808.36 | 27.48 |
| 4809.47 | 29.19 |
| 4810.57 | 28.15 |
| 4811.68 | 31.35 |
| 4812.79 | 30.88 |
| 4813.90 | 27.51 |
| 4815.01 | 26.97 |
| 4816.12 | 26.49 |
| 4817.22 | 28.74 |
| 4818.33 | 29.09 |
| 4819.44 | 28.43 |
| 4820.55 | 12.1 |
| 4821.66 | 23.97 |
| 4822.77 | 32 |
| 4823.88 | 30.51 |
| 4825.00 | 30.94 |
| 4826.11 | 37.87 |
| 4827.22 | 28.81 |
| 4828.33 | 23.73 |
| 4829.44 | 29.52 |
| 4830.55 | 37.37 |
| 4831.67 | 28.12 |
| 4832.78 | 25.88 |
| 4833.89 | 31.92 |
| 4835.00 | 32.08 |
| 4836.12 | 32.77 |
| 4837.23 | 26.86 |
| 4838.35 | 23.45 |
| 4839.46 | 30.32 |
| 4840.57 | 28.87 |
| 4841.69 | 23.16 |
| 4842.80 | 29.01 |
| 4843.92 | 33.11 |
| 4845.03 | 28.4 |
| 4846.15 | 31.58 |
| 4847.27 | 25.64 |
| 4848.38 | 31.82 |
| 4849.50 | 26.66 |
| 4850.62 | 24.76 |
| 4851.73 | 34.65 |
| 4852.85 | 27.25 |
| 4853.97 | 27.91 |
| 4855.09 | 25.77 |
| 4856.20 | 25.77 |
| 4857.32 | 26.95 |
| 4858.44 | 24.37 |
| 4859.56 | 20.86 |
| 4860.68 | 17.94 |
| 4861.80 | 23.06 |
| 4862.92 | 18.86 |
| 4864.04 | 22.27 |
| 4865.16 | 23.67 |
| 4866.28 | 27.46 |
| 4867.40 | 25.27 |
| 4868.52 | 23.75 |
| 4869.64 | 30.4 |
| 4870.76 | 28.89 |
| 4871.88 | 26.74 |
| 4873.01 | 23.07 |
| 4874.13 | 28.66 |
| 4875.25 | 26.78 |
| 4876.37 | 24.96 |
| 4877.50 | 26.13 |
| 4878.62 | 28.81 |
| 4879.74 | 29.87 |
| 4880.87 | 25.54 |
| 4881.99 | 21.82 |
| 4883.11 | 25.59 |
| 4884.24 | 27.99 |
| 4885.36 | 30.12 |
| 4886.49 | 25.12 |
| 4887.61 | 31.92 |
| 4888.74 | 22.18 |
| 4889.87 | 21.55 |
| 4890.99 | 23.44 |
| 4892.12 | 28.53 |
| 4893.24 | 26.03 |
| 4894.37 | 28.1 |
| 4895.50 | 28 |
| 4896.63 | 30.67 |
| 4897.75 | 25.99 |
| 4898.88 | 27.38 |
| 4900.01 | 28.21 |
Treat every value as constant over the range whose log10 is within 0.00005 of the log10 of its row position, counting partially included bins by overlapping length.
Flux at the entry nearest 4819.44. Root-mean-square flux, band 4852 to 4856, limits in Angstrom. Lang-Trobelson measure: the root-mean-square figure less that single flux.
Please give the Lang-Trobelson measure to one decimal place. -1.4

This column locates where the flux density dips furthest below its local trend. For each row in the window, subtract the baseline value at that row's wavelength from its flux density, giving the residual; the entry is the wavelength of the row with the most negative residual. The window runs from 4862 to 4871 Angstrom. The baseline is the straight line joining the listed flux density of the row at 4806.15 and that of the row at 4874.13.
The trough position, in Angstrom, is 4862.92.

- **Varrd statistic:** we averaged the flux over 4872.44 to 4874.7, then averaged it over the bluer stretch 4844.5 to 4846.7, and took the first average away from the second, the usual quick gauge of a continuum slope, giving 4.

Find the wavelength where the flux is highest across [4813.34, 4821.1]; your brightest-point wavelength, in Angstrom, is 4818.33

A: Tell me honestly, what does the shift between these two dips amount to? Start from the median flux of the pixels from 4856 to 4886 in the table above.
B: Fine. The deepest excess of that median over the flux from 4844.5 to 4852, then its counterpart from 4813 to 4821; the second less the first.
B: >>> 13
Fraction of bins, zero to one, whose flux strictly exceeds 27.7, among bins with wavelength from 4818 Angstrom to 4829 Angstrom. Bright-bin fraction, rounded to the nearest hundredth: 0.70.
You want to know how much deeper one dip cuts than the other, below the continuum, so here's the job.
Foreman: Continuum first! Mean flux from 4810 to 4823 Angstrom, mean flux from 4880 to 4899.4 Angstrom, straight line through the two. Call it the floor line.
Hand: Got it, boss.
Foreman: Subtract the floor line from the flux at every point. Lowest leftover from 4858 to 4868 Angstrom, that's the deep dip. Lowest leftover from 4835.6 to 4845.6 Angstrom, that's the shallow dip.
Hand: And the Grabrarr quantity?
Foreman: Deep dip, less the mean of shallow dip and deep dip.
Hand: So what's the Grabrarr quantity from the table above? -2.5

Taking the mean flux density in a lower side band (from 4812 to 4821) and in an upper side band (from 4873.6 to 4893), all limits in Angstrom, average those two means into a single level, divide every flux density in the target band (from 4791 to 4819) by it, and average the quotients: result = 1.05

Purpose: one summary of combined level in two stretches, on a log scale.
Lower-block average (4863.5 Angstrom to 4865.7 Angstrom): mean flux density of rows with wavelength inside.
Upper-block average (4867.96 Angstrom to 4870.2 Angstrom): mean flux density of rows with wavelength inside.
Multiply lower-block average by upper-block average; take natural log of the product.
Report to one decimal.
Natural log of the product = 6.4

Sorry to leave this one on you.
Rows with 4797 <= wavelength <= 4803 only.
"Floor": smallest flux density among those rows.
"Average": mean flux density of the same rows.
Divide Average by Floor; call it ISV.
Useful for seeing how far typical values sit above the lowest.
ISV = 1.16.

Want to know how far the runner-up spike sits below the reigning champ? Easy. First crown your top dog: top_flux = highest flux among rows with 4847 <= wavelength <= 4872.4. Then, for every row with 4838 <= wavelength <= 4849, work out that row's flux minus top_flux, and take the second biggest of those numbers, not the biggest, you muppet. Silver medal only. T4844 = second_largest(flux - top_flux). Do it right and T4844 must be -3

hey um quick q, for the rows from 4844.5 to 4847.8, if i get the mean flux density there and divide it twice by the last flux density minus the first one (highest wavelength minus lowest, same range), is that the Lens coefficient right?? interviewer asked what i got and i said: 3.7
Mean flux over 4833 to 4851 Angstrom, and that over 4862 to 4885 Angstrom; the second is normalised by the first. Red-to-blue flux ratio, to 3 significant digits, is 0.898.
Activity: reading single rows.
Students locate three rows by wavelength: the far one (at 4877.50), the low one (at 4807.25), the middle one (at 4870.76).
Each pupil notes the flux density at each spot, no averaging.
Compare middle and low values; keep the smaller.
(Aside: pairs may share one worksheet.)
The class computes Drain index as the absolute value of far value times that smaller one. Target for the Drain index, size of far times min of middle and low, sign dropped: 688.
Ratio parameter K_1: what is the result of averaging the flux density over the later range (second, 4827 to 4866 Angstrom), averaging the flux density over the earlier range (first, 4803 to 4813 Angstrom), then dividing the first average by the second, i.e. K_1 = 1.00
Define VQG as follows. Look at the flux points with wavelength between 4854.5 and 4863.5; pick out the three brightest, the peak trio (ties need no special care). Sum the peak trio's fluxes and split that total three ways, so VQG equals 26.2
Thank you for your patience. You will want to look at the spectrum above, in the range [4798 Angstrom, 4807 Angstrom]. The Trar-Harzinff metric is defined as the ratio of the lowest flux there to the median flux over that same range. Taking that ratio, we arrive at 0.75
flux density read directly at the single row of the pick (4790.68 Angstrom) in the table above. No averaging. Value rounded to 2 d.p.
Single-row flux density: 23.78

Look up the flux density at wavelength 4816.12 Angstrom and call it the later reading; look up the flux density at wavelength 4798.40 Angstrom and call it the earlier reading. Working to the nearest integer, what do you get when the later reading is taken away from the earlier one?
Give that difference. -1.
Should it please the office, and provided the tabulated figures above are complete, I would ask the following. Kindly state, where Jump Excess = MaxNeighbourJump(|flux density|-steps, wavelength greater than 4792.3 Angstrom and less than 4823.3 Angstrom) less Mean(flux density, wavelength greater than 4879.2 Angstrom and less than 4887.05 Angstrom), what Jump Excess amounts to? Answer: -10.2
